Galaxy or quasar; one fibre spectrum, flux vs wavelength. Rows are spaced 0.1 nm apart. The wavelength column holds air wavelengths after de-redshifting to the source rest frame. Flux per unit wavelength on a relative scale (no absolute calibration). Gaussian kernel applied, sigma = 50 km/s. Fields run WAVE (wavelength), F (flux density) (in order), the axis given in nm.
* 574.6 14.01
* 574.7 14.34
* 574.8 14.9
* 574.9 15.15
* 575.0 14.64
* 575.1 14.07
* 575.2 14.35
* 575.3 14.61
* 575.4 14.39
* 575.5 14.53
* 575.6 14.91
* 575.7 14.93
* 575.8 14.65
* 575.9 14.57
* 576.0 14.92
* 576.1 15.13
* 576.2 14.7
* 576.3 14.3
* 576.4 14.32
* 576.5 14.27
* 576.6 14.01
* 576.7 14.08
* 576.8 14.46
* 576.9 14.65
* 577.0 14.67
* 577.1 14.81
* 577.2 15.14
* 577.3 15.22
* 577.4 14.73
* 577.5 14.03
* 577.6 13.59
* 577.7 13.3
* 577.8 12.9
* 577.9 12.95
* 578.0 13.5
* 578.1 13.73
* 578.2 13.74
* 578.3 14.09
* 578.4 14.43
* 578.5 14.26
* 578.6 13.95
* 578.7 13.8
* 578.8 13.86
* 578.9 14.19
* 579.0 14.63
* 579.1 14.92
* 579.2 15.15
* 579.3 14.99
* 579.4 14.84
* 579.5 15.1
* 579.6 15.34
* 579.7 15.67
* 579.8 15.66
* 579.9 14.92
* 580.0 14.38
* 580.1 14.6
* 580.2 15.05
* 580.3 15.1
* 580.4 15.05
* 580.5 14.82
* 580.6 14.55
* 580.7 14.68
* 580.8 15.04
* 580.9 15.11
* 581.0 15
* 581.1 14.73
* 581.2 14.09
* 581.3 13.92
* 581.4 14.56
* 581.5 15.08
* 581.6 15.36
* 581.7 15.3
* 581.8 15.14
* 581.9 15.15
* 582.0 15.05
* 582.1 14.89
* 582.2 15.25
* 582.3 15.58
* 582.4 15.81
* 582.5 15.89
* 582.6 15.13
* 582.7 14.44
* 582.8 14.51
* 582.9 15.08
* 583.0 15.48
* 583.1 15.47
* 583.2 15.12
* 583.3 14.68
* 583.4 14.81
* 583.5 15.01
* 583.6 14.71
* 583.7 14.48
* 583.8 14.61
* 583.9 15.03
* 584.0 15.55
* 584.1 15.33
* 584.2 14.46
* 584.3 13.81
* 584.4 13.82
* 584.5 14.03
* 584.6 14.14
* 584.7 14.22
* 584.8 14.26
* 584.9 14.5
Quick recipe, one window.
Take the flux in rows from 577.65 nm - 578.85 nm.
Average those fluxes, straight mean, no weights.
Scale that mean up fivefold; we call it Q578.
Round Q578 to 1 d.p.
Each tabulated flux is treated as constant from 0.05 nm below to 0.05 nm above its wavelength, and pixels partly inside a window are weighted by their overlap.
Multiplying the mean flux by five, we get 68.5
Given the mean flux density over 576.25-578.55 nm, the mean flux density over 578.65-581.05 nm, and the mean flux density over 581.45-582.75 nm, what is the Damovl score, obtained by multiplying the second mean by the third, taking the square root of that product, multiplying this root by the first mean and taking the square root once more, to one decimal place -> 14.6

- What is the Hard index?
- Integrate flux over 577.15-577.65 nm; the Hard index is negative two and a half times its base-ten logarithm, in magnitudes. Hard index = -2.15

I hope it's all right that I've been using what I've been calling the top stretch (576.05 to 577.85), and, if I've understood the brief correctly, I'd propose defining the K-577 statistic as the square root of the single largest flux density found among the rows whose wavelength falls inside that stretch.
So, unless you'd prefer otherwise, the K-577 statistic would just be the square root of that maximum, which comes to 3.90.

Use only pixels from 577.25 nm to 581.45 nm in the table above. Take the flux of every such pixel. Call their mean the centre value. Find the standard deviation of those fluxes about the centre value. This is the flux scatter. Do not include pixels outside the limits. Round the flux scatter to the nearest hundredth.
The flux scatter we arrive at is 0.68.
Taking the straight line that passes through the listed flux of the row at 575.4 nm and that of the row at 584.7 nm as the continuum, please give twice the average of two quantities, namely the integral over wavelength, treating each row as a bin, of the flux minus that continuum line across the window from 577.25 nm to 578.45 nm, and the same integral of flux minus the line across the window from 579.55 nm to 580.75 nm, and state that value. 0.2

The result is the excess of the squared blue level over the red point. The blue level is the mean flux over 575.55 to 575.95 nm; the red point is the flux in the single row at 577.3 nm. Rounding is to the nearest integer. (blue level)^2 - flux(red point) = 203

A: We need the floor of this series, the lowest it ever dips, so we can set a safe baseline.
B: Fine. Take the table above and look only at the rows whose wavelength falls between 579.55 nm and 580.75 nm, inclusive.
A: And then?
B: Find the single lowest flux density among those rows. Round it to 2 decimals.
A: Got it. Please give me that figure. 14.38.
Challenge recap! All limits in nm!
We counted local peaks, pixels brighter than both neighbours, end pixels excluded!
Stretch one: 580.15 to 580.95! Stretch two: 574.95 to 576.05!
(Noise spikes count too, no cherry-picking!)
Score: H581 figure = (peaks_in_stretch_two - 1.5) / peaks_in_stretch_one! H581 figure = 0.50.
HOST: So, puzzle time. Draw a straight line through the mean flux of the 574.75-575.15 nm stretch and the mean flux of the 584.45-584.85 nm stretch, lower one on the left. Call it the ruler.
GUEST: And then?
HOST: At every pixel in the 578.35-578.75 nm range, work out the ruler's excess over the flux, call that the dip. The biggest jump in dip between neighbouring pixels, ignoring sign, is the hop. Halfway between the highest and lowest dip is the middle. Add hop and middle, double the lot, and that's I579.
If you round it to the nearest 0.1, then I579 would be 1.4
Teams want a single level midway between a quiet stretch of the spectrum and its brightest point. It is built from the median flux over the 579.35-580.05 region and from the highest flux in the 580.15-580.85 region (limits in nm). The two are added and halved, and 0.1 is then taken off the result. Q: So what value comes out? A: 15.0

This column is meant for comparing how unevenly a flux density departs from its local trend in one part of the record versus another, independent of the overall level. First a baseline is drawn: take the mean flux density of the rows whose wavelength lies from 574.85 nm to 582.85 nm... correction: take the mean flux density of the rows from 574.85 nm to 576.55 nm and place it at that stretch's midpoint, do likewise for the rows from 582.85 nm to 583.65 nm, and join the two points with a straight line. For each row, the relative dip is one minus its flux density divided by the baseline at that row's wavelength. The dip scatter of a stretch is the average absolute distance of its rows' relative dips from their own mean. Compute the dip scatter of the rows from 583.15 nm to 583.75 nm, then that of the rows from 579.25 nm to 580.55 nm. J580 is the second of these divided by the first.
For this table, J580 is 1.5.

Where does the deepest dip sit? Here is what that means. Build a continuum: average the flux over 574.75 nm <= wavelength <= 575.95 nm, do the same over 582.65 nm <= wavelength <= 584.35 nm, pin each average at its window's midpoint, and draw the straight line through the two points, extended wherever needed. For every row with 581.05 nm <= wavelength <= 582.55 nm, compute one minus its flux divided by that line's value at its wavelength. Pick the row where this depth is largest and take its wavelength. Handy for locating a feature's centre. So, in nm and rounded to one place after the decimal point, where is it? 581.3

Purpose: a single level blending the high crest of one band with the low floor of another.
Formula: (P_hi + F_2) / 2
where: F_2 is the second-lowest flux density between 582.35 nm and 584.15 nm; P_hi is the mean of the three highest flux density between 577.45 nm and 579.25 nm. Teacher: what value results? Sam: 14.7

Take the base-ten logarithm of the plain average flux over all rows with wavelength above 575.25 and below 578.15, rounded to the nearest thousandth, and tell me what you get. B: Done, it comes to 1.157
